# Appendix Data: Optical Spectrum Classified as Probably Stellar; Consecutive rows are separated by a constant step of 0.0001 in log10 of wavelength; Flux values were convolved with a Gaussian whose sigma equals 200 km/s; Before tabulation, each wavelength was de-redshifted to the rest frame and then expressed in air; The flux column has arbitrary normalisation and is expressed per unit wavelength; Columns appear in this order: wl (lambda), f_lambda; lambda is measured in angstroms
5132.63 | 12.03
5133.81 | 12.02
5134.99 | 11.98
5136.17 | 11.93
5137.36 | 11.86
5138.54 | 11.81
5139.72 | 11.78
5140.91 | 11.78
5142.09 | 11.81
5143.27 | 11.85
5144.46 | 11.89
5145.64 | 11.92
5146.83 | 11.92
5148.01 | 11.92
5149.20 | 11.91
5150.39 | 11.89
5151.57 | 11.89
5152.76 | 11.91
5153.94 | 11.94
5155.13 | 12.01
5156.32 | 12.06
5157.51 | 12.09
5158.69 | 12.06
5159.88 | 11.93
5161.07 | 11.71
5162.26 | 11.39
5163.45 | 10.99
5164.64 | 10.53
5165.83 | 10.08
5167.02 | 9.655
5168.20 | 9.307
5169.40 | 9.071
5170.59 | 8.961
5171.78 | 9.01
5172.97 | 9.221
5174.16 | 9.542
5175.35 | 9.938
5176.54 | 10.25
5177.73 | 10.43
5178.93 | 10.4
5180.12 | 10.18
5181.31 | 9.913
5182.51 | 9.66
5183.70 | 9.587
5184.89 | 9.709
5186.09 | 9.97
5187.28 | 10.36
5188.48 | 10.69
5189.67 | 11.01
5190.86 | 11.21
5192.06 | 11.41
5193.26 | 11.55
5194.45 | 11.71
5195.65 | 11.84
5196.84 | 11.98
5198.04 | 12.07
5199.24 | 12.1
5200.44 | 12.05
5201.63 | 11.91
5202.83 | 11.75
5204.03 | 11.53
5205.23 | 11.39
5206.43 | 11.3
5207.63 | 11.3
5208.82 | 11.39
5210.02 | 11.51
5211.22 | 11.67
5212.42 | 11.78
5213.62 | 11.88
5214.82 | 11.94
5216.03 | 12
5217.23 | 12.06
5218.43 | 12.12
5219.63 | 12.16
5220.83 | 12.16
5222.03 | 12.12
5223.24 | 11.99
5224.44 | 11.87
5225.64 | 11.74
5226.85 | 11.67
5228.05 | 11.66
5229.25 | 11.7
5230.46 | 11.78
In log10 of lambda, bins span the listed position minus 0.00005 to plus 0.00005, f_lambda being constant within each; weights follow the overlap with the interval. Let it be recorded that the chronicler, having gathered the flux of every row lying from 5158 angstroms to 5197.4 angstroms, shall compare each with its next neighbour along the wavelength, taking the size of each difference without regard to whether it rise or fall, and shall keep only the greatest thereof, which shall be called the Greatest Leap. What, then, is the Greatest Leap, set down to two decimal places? 0.46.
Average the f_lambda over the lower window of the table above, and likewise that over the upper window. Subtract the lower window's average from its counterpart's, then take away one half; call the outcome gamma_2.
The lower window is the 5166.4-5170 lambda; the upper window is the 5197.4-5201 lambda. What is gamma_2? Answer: 2.2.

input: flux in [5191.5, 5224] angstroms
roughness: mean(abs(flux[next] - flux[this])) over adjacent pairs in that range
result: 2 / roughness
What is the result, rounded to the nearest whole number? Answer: 21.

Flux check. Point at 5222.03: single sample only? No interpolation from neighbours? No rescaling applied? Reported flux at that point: 12.12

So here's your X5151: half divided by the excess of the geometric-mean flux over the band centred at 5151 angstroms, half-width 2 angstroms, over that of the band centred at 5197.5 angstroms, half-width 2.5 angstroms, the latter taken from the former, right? -5.2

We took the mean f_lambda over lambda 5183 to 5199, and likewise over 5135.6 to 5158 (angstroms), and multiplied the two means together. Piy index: 131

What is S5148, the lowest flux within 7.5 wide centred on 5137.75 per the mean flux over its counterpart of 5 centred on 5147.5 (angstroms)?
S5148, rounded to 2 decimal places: 0.99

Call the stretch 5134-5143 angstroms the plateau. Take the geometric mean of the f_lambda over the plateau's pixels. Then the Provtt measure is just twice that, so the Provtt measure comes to 23.7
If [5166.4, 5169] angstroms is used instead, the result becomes 19.0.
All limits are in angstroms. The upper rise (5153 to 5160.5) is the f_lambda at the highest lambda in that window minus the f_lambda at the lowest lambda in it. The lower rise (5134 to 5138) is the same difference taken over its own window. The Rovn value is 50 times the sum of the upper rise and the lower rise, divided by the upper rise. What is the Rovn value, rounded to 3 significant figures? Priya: 650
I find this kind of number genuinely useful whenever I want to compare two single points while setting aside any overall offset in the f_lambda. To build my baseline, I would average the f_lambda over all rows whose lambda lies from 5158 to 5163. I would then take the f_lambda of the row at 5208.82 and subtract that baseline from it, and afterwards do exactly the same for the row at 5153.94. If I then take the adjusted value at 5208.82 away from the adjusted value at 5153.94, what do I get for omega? 0.55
